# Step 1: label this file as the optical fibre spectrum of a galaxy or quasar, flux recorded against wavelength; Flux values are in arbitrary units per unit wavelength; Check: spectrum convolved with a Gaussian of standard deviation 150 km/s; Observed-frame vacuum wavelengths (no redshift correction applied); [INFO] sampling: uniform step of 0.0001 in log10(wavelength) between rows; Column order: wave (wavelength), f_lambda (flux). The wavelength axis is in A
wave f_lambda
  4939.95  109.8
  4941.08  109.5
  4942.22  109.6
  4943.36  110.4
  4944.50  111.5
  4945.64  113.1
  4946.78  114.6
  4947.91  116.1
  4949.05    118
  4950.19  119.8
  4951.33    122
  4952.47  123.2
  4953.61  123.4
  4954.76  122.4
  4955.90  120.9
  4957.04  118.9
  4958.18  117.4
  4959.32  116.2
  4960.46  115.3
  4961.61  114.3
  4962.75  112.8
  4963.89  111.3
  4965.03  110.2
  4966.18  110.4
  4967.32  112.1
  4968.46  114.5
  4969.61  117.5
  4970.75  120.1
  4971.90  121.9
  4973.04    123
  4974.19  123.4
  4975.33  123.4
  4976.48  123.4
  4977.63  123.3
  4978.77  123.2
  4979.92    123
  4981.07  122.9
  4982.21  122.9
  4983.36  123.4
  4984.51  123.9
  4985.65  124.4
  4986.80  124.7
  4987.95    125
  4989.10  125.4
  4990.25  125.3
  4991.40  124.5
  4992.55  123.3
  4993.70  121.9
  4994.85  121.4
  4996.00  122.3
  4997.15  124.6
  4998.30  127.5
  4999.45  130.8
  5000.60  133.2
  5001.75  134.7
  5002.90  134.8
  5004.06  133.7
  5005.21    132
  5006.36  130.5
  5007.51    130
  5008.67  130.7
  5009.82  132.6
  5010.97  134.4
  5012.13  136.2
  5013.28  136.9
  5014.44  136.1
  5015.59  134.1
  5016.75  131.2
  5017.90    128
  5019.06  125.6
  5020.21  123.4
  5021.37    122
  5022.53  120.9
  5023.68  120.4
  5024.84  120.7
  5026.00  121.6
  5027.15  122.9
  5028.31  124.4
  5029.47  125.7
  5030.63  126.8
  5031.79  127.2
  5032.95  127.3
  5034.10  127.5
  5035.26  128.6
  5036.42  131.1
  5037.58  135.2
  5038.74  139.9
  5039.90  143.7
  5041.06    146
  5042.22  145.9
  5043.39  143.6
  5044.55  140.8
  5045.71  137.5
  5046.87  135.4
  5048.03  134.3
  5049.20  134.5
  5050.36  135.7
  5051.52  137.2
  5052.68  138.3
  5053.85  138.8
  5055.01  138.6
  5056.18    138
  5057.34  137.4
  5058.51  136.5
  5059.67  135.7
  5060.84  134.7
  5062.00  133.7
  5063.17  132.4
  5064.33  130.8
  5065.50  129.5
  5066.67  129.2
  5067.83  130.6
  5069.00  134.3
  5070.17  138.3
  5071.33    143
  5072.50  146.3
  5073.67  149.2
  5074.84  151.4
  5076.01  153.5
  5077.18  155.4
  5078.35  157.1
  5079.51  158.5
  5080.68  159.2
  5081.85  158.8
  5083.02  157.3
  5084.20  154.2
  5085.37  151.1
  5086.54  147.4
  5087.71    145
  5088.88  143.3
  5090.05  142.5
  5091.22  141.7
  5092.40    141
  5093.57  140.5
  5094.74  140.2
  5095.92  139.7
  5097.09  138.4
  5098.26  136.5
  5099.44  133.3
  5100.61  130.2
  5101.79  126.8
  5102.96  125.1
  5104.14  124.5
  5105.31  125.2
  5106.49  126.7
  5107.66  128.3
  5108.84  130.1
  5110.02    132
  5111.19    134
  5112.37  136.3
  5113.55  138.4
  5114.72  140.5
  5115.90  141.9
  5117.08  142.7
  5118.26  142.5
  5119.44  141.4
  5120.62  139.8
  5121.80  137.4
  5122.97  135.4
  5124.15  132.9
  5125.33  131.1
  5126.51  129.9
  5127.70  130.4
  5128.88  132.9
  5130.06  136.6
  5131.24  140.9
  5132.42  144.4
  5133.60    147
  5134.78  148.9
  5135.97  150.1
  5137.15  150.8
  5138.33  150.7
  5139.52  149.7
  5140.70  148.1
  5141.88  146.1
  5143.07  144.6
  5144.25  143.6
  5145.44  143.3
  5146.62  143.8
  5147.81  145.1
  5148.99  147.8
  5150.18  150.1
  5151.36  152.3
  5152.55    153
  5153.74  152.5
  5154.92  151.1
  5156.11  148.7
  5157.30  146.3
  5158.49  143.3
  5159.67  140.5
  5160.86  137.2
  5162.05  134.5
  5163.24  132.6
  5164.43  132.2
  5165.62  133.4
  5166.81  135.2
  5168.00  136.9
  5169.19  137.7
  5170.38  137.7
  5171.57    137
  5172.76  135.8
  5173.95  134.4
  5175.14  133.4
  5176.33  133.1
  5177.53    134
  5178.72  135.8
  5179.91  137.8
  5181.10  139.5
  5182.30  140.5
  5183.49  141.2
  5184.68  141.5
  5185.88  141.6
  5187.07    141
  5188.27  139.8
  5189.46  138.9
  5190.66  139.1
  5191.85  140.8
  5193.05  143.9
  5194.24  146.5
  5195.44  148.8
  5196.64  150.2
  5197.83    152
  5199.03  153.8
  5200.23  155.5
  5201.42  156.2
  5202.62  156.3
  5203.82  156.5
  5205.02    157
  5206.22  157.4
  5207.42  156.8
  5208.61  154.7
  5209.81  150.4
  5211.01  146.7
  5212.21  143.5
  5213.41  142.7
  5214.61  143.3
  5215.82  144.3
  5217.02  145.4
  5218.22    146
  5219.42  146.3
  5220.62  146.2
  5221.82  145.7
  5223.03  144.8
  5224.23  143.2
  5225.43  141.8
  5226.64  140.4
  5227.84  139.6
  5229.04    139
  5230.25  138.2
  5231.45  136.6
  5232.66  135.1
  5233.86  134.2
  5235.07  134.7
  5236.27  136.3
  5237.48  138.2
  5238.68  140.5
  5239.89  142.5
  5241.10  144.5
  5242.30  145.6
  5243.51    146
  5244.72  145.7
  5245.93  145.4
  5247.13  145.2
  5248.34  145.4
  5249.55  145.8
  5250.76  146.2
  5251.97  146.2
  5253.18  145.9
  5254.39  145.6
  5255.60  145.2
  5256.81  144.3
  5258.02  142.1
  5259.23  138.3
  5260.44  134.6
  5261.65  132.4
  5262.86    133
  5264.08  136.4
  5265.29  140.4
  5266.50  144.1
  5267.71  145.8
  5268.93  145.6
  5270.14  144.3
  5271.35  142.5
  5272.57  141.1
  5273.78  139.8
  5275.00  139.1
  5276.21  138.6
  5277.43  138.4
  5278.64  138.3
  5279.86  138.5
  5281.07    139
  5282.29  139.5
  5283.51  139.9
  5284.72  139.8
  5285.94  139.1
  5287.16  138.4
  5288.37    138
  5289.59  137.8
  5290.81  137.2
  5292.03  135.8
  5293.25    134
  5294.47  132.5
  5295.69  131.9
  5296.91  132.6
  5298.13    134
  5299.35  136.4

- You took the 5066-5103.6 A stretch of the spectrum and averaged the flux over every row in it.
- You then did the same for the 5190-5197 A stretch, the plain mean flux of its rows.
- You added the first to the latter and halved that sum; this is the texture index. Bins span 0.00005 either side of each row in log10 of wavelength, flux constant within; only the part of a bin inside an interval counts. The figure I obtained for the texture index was 144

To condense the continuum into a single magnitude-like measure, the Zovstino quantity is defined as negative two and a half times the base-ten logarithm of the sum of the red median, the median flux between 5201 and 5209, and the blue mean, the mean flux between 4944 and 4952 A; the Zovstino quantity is -6.09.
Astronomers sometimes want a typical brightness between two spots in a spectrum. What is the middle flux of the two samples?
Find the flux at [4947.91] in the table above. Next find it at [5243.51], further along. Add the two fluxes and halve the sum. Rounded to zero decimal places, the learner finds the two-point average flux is 131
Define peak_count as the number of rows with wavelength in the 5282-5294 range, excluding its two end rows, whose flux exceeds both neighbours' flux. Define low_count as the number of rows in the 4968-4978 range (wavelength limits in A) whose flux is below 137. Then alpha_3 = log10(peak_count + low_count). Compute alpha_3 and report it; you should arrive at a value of 1.00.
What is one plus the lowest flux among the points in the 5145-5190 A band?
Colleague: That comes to 133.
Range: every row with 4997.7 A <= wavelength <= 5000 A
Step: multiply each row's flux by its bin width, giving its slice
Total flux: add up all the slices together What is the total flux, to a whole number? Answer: 297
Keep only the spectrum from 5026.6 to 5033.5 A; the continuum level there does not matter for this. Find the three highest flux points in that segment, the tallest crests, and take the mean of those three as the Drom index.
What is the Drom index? 127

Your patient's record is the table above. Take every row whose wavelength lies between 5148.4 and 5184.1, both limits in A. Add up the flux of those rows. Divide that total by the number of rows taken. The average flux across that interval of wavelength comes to 140.2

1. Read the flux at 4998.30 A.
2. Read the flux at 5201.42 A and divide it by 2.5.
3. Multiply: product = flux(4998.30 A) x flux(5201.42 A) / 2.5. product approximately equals 7966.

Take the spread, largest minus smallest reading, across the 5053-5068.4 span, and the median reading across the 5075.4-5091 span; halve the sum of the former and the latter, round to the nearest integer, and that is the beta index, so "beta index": 82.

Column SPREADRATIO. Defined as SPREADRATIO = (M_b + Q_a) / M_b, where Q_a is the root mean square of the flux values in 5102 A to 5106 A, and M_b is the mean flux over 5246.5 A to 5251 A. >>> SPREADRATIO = 1.86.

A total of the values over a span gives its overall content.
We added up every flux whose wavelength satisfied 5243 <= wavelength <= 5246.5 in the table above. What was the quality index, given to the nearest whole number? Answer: 437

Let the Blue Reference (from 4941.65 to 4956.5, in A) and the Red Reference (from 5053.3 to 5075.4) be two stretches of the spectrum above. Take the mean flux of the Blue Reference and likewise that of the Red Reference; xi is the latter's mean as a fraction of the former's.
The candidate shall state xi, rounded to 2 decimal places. 1.17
